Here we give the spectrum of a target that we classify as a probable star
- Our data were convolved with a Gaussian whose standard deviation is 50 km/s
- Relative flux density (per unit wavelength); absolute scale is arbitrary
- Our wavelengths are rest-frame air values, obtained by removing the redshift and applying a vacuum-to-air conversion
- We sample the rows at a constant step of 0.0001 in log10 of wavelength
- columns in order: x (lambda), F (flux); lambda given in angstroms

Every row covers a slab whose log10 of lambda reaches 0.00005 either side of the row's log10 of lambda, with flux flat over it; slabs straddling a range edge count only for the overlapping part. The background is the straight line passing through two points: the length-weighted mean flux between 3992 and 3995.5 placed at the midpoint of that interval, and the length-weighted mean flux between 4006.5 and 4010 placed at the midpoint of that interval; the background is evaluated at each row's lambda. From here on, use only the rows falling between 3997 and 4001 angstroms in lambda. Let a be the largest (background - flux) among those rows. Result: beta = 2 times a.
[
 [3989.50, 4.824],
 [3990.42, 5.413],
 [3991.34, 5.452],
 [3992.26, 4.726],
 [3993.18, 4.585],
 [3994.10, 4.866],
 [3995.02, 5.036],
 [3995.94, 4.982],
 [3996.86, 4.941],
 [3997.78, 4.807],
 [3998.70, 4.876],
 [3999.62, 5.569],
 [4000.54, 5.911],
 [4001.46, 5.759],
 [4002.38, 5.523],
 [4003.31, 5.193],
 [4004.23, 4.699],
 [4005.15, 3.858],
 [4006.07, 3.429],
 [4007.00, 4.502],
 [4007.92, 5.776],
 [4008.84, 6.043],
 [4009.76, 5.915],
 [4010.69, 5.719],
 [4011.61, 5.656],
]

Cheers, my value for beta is 0.4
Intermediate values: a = 0.20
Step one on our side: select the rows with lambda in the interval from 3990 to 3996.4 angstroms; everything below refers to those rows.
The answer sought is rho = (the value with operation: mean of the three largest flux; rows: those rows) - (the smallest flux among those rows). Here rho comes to 0.7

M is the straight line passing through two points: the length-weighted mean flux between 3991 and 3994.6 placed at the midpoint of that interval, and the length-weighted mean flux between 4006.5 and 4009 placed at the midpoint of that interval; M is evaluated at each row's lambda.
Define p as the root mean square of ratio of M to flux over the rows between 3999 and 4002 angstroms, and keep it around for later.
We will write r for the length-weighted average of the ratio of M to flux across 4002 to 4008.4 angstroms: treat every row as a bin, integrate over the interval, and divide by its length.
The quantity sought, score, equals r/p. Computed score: 1.29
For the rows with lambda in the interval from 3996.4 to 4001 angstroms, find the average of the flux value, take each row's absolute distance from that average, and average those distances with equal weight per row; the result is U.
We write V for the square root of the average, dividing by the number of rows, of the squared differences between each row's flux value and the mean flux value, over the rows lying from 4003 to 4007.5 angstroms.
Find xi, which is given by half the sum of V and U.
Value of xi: 0.520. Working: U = 0.42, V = 0.62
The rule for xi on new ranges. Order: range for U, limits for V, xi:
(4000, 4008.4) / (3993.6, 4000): 0.492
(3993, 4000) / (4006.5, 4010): 0.398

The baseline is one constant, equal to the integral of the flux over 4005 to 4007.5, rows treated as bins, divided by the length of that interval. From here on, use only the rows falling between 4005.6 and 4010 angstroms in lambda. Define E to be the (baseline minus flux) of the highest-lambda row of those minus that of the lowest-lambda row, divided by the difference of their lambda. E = -0.67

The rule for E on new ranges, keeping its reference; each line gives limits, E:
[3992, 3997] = -0.05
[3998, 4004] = -0.07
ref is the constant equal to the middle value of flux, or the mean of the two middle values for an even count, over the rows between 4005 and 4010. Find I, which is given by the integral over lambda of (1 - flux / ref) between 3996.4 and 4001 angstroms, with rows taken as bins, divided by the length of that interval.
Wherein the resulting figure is -0.02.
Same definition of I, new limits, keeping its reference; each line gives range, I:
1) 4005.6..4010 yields 0.01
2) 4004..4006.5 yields 0.23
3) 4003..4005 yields 0.07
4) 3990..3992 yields -0.04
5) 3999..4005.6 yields -0.01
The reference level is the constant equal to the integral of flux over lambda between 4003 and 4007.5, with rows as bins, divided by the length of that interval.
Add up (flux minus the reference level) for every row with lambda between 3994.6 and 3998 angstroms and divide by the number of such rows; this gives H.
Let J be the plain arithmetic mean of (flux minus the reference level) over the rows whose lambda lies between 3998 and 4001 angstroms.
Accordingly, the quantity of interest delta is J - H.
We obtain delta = 0.5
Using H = 0.62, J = 1.1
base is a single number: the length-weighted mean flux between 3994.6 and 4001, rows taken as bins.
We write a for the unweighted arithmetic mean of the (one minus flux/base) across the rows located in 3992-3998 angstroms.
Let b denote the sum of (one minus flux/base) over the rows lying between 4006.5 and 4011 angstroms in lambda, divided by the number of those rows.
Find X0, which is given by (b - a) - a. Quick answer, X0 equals -0.20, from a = 0.06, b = -0.083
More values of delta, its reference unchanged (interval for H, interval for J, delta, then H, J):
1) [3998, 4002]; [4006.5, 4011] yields 0.1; 1.21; 1.3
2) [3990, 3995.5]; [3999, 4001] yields 0.7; 0.69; 1.4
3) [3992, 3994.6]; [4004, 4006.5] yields -0.7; 0.40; -0.3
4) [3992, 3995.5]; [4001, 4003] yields 0.8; 0.48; 1.3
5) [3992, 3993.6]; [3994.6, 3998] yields 0.3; 0.33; 0.6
